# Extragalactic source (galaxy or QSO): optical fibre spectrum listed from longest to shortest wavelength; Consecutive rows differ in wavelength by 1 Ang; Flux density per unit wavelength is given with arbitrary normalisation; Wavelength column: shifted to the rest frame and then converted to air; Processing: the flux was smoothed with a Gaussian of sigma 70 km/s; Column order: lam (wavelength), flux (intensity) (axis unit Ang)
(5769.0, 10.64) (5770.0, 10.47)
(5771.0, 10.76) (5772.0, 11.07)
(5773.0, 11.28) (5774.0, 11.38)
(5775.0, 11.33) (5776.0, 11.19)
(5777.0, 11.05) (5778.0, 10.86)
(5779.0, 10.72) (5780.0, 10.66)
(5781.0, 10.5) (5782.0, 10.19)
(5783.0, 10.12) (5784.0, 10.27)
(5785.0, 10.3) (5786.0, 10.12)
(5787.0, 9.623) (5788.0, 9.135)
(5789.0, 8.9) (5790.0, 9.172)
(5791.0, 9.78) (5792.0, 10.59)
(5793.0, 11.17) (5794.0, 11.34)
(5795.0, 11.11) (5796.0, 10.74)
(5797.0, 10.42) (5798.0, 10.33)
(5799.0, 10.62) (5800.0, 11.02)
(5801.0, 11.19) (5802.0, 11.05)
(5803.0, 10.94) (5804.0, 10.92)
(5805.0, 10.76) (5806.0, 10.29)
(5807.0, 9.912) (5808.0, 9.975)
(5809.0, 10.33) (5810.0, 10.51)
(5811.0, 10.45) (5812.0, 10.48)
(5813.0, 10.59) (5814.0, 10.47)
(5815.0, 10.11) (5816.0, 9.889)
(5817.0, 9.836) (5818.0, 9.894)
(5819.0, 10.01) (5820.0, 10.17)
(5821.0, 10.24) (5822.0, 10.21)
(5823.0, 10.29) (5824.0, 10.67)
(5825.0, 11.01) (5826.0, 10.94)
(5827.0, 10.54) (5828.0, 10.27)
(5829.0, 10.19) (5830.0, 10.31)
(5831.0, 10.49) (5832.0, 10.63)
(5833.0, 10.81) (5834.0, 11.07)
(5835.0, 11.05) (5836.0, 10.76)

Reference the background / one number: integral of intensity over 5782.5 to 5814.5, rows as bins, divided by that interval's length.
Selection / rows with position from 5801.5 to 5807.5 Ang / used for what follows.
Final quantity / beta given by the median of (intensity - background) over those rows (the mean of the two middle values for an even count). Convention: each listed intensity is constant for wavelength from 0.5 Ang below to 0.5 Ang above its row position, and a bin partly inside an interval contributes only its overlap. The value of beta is 0.4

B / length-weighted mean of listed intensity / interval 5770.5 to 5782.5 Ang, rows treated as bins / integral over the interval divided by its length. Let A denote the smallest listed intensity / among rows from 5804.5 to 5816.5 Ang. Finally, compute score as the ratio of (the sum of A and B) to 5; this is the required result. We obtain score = 4.16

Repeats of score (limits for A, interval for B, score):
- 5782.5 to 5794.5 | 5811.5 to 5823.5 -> 3.82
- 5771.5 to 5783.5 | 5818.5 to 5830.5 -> 4.10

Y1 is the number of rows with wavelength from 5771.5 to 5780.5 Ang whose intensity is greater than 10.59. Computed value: 9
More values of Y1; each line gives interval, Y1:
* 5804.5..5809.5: 1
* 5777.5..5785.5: 3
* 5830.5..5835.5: 4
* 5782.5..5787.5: 0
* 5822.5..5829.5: 3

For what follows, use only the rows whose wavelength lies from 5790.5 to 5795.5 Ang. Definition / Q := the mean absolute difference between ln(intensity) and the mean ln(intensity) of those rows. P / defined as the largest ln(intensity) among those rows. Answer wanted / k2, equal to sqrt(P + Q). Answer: 1.57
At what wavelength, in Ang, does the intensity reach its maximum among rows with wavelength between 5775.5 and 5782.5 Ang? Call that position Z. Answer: 5776.0 Ang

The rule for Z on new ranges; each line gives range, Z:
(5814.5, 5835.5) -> 5834.0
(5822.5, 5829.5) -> 5825.0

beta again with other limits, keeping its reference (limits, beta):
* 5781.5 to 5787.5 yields -0.2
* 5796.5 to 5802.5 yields 0.4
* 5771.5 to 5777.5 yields 0.8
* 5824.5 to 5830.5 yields 0.0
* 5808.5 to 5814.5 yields 0.1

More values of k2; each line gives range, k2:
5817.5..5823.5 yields 1.53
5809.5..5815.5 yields 1.54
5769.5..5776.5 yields 1.57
